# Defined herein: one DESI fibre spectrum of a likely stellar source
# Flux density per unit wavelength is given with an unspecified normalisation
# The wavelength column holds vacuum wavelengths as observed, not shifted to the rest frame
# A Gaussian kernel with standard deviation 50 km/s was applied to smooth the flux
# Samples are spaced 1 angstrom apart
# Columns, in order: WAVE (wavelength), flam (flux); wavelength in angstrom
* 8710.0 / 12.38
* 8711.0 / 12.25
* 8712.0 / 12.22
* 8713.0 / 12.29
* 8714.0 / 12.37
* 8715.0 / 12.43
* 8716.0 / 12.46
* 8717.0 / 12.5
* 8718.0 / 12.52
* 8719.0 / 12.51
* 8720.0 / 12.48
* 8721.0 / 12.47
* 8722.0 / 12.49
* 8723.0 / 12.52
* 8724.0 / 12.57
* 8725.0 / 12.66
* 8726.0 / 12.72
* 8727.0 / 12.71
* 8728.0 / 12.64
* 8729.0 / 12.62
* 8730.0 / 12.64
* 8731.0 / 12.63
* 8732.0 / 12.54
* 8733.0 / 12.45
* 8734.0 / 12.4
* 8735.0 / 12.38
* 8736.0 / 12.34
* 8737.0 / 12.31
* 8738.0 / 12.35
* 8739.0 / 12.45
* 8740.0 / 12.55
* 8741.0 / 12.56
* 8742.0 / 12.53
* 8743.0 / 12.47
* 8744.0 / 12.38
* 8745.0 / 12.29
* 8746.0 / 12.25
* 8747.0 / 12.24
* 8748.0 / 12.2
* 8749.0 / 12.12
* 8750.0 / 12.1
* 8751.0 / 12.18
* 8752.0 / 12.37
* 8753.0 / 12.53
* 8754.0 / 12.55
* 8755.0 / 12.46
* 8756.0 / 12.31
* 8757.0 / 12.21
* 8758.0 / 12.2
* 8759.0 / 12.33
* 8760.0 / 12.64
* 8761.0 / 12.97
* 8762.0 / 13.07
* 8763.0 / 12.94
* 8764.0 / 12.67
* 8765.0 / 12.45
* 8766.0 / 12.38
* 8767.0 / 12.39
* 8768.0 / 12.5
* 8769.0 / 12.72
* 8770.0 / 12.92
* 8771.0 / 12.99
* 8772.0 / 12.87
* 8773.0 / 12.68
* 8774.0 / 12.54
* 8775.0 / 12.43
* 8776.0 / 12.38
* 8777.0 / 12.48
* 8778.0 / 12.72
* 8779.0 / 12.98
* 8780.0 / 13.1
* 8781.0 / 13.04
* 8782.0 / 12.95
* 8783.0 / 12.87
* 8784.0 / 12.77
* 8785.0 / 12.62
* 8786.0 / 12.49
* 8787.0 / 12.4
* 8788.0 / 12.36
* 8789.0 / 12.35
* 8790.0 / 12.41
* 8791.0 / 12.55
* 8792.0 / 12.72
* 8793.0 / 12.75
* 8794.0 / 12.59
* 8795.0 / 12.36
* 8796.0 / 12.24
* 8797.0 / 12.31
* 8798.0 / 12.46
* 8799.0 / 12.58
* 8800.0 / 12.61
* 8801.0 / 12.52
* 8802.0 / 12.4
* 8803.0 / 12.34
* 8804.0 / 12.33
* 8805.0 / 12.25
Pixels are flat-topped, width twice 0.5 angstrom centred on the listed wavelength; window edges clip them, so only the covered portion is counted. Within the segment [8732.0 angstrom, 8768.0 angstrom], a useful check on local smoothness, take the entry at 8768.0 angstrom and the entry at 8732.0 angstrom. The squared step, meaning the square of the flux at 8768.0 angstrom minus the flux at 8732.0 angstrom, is 0.00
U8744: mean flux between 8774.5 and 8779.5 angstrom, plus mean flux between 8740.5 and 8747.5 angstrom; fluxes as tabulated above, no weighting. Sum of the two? 25.0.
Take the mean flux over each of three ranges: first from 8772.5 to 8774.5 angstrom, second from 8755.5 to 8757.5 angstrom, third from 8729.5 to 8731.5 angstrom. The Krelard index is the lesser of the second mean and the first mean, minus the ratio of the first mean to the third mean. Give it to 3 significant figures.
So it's 11.3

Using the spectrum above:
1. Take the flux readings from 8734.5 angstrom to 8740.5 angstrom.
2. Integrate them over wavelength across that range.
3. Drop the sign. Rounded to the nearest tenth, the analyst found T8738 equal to 74.4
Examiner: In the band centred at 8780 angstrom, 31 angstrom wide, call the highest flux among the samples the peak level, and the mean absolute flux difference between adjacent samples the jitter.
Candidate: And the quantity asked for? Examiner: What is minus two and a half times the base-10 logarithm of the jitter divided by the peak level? 5.11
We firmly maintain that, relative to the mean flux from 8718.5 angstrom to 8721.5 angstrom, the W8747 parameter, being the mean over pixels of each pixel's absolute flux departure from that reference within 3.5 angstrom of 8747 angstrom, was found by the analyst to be 0.261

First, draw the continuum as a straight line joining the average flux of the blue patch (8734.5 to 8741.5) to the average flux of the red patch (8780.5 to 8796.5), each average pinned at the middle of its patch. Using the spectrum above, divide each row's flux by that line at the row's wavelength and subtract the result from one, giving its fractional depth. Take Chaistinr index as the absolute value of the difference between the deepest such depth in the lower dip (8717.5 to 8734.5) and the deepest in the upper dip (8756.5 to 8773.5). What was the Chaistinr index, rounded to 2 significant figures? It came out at 0.023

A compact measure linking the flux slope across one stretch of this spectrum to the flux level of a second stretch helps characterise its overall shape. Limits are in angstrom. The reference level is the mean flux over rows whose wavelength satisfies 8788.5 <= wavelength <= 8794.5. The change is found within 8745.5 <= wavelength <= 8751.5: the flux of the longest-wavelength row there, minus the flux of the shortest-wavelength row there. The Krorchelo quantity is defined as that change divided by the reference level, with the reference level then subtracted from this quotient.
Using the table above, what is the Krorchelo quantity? -12.6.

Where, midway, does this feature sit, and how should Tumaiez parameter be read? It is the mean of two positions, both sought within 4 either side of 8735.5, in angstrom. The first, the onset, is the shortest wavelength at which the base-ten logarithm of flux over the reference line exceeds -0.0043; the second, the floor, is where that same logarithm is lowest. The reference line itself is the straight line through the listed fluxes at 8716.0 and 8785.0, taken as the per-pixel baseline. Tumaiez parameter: 8734.5 angstrom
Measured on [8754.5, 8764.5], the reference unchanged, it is 8756.5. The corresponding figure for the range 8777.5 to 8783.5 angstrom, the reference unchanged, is 8778.0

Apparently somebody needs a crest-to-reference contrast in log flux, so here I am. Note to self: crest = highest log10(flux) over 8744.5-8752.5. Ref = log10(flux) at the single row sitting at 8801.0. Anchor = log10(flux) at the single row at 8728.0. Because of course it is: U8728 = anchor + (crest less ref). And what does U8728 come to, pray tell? 1.10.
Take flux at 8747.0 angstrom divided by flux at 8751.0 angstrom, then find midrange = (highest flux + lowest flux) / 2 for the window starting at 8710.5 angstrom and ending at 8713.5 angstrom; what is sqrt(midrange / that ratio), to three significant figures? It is 3.49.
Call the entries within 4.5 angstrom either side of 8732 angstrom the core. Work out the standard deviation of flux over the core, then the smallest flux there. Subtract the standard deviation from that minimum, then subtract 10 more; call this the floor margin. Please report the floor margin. 2.22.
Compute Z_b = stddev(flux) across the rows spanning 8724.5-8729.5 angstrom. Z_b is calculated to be 0.04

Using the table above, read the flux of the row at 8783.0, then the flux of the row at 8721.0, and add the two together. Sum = 25.3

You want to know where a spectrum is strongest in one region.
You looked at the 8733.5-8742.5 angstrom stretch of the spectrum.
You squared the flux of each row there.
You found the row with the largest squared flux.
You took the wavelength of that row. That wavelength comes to 8741.0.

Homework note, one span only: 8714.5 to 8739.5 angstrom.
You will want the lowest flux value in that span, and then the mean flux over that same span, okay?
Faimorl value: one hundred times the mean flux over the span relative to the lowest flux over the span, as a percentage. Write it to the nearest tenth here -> 101.6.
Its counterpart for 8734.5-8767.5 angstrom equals 102.7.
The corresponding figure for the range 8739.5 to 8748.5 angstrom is 101.5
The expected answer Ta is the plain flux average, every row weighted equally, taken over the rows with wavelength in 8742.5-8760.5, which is 12.3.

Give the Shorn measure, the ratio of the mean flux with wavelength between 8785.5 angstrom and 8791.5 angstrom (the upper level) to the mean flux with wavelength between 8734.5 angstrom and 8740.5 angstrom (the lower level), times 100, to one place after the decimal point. 100.2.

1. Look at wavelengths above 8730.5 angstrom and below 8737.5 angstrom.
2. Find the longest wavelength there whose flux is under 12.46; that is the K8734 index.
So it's 8737.0 angstrom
